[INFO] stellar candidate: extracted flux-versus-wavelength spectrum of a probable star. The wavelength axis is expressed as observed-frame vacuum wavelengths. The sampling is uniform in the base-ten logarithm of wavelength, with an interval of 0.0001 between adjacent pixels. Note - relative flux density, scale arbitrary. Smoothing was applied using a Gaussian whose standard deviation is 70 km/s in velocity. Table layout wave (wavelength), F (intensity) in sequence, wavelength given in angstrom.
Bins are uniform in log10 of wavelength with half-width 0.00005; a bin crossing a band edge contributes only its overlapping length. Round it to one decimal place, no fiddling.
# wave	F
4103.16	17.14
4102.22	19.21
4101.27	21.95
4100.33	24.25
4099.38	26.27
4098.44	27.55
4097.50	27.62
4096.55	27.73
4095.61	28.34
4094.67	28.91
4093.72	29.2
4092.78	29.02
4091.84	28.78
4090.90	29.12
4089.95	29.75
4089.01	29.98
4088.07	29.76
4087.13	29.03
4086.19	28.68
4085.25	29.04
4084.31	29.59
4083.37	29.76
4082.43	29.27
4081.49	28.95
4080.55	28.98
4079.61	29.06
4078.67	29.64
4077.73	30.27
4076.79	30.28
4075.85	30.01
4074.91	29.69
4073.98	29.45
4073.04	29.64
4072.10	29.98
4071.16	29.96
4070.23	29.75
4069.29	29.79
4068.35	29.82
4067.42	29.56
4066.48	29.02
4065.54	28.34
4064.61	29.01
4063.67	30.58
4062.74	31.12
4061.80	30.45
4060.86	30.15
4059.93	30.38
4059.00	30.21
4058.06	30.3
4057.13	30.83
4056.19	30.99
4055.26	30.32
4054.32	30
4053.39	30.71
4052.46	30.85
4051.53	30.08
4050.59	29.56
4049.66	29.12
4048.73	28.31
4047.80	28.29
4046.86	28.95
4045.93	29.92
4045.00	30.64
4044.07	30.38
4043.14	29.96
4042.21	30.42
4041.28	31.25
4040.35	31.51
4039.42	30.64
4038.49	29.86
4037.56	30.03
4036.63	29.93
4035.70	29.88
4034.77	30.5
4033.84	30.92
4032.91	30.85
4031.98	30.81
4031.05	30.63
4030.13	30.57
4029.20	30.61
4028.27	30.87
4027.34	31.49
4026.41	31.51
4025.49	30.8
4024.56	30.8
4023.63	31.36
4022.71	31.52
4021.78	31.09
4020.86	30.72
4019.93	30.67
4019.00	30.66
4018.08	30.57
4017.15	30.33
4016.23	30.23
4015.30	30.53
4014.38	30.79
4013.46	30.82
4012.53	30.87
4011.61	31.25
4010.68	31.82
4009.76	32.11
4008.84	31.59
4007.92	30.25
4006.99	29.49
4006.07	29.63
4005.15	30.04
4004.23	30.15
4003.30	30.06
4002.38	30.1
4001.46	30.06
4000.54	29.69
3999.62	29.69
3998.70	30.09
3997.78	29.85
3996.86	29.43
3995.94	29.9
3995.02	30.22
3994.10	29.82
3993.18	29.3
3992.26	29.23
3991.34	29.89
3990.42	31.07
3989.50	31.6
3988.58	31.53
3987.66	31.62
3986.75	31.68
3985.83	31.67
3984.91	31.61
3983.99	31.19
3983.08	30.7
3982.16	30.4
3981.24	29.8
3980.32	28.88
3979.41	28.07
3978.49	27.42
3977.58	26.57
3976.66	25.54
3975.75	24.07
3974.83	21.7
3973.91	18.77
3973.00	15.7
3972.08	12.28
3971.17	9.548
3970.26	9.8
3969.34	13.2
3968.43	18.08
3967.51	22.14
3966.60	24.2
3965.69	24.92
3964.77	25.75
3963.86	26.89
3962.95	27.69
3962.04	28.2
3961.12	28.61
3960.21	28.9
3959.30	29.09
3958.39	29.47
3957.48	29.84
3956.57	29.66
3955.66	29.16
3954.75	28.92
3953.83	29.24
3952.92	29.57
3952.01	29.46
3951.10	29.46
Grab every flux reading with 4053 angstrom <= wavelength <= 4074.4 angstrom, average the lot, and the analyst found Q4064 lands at 30.0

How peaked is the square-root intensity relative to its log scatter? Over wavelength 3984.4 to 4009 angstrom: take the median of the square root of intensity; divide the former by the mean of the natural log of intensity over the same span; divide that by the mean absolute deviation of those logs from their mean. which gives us 69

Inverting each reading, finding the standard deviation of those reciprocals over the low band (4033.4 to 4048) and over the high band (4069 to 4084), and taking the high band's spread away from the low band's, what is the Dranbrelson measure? 0.0004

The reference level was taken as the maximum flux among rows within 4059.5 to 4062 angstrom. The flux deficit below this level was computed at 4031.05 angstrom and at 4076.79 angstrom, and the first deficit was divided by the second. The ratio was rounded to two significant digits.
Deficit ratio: -1.1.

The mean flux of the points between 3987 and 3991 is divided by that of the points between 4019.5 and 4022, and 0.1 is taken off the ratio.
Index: 0.920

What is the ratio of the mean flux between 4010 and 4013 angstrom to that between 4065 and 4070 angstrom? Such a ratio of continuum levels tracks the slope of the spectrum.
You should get 1.07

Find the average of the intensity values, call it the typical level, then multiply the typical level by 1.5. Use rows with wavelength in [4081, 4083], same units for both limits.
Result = 43.7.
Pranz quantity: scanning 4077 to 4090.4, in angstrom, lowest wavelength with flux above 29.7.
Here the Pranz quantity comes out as 4077.73 angstrom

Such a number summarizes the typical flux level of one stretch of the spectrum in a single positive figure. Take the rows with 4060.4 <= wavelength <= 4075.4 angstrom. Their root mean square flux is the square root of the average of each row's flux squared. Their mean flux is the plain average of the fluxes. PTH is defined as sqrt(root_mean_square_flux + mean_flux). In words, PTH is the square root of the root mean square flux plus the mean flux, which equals 7.72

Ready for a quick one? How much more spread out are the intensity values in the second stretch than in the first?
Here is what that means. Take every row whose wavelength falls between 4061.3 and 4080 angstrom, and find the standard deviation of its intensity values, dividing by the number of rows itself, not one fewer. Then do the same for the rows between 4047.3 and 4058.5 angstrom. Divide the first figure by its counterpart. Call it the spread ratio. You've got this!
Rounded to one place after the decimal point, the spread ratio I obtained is 0.7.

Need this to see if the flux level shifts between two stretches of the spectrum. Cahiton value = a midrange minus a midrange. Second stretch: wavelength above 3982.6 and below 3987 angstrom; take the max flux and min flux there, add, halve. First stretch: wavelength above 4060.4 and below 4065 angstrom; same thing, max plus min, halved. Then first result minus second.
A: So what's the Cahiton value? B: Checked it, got -1.1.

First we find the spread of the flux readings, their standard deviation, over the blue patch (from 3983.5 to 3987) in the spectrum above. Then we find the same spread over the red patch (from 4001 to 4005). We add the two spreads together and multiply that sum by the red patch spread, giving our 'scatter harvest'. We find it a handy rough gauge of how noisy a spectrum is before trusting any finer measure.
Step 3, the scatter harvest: 0.01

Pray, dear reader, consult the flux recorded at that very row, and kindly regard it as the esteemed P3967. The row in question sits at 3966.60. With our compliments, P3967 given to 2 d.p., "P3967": 24.20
